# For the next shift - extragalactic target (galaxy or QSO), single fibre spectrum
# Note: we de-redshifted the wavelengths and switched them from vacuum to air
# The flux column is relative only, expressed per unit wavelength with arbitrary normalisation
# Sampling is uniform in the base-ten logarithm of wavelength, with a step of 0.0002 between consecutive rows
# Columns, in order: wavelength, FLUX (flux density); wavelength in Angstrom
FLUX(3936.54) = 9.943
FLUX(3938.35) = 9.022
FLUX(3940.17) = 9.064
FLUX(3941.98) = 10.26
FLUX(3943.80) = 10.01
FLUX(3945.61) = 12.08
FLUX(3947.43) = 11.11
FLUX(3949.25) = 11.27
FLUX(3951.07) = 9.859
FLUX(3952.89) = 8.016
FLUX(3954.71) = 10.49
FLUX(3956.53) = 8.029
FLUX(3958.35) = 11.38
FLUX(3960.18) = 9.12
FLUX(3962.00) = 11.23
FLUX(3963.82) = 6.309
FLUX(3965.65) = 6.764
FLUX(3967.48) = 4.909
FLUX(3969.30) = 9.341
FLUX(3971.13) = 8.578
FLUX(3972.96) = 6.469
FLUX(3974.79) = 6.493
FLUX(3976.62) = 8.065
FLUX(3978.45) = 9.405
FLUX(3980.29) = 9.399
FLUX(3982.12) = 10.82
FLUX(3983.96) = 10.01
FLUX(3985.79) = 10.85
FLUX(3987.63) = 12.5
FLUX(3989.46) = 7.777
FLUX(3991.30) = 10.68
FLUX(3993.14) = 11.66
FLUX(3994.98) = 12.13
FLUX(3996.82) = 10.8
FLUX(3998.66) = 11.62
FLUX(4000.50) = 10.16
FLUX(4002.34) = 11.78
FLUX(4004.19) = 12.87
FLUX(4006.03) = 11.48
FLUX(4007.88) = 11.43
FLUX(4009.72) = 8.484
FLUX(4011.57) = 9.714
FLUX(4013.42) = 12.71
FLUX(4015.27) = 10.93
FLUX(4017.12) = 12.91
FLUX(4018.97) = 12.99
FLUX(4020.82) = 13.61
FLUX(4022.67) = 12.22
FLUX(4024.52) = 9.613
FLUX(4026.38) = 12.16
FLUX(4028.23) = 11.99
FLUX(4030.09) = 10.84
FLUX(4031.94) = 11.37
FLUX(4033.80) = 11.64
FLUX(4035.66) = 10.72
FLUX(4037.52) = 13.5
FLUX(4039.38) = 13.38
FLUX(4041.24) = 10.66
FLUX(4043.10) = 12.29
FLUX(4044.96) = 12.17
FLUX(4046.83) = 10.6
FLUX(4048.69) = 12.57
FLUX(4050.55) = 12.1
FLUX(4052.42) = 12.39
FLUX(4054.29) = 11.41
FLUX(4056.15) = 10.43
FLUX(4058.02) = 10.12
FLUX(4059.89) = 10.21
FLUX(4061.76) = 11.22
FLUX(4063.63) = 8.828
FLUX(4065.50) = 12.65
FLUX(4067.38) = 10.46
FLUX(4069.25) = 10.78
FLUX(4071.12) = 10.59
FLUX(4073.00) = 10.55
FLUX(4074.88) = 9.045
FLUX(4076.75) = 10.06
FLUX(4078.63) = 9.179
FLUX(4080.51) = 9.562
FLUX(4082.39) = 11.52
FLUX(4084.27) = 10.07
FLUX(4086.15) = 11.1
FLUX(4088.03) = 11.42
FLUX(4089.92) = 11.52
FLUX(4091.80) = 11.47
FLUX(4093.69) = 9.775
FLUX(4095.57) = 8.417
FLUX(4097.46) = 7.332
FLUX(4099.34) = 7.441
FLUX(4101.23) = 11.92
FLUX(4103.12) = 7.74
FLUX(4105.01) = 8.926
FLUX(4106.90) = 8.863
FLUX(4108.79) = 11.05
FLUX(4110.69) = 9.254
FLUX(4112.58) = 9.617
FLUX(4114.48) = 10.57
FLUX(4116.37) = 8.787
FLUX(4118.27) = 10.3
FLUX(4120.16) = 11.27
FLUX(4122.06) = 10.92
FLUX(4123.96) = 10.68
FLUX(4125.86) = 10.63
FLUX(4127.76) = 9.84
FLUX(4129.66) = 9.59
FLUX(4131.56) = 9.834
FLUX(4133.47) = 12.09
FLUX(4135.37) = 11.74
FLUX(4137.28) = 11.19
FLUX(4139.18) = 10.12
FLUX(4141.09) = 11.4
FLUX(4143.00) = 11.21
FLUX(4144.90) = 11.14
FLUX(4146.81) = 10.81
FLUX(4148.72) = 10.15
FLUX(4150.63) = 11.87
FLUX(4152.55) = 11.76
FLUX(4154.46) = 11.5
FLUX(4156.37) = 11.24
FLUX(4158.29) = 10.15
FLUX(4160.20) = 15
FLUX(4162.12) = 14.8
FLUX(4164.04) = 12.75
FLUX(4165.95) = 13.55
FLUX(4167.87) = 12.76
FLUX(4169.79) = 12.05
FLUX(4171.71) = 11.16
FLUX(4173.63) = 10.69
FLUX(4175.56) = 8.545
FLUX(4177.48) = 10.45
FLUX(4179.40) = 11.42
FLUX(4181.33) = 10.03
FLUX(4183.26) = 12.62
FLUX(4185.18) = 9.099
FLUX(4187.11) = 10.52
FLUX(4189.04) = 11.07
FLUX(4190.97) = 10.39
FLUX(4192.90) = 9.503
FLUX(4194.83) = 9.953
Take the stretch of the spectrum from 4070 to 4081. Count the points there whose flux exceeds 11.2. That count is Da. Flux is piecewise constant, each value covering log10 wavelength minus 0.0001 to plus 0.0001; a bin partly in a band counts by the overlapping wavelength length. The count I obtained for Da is 0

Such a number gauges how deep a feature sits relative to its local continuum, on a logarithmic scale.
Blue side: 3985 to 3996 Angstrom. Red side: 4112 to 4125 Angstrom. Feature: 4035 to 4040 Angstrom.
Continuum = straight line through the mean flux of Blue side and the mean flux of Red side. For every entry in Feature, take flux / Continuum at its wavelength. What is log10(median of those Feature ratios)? 0.10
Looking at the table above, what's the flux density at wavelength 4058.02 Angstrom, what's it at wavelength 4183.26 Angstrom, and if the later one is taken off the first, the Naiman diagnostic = -2.5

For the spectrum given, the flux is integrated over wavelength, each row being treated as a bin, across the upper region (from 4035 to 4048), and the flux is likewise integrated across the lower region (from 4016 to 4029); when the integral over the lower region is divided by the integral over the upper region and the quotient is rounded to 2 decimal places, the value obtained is 1.02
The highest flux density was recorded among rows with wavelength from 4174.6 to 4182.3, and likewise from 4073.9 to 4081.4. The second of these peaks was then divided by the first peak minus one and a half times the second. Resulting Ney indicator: -2.74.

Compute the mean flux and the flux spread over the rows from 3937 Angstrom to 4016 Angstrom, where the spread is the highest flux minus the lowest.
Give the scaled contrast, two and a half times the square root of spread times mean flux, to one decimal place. 22.2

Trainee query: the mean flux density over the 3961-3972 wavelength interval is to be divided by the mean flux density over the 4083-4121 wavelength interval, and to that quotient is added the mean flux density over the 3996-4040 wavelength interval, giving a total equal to 12.4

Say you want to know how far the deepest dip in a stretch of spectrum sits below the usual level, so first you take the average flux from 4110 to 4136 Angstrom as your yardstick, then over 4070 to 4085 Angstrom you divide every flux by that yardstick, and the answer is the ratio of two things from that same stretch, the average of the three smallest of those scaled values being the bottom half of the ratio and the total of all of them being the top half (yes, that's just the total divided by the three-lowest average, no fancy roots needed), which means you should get 8.7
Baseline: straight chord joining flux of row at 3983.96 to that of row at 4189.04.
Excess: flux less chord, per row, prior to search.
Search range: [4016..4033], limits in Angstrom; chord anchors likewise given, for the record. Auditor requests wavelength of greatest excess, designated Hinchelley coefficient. 4020.82 Angstrom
